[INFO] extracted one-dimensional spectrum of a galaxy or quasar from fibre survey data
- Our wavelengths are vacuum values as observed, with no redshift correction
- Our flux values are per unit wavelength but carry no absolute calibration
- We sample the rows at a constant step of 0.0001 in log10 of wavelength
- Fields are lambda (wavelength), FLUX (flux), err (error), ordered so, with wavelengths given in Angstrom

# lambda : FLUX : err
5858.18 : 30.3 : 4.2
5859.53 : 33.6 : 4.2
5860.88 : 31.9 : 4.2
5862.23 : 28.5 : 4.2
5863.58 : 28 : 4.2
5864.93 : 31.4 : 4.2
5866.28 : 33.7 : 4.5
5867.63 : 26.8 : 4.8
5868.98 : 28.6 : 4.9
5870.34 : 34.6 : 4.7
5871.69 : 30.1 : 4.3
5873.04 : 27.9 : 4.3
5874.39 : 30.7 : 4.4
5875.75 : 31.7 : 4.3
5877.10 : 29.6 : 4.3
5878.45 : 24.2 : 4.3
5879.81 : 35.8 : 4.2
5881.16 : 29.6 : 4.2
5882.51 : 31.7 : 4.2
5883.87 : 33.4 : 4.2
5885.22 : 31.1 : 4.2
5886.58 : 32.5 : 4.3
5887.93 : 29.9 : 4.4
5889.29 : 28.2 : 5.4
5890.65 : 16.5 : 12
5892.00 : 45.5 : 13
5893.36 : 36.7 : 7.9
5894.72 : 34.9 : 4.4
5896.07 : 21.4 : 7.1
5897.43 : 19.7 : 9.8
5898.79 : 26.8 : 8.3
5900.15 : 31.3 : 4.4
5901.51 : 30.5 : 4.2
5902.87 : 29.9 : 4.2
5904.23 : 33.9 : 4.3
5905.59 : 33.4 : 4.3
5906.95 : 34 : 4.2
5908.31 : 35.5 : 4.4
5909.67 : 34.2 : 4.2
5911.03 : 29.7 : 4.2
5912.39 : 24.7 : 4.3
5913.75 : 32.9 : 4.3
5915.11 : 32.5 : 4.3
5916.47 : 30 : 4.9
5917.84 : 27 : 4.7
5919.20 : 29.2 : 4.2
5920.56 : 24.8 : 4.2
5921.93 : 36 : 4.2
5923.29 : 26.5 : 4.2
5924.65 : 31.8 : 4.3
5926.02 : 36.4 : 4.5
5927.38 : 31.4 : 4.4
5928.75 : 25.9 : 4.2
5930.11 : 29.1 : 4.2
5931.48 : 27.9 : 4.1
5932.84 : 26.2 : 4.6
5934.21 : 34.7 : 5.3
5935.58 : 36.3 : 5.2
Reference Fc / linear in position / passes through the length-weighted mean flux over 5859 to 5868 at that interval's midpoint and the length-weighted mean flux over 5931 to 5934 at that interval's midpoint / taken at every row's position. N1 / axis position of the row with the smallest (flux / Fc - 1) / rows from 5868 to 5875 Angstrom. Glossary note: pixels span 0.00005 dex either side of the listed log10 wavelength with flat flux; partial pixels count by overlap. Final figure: 5873.04 Angstrom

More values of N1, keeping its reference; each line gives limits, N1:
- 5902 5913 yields 5912.39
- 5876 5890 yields 5878.45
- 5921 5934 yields 5928.75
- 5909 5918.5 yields 5912.39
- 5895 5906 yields 5897.43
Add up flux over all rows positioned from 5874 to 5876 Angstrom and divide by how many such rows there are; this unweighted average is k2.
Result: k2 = 31.2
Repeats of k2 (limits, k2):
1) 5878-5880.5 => 30.0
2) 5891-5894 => 41.1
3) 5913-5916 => 32.7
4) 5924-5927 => 34.1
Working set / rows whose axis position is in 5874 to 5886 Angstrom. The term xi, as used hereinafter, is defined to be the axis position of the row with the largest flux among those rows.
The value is 5879.81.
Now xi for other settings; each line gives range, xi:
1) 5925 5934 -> 5926.02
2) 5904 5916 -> 5908.31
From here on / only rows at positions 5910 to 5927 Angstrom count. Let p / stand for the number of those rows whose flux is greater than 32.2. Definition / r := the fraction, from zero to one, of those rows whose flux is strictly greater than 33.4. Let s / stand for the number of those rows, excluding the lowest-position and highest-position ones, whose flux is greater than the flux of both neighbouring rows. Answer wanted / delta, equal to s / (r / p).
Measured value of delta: 72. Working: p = 4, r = 0.17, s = 3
